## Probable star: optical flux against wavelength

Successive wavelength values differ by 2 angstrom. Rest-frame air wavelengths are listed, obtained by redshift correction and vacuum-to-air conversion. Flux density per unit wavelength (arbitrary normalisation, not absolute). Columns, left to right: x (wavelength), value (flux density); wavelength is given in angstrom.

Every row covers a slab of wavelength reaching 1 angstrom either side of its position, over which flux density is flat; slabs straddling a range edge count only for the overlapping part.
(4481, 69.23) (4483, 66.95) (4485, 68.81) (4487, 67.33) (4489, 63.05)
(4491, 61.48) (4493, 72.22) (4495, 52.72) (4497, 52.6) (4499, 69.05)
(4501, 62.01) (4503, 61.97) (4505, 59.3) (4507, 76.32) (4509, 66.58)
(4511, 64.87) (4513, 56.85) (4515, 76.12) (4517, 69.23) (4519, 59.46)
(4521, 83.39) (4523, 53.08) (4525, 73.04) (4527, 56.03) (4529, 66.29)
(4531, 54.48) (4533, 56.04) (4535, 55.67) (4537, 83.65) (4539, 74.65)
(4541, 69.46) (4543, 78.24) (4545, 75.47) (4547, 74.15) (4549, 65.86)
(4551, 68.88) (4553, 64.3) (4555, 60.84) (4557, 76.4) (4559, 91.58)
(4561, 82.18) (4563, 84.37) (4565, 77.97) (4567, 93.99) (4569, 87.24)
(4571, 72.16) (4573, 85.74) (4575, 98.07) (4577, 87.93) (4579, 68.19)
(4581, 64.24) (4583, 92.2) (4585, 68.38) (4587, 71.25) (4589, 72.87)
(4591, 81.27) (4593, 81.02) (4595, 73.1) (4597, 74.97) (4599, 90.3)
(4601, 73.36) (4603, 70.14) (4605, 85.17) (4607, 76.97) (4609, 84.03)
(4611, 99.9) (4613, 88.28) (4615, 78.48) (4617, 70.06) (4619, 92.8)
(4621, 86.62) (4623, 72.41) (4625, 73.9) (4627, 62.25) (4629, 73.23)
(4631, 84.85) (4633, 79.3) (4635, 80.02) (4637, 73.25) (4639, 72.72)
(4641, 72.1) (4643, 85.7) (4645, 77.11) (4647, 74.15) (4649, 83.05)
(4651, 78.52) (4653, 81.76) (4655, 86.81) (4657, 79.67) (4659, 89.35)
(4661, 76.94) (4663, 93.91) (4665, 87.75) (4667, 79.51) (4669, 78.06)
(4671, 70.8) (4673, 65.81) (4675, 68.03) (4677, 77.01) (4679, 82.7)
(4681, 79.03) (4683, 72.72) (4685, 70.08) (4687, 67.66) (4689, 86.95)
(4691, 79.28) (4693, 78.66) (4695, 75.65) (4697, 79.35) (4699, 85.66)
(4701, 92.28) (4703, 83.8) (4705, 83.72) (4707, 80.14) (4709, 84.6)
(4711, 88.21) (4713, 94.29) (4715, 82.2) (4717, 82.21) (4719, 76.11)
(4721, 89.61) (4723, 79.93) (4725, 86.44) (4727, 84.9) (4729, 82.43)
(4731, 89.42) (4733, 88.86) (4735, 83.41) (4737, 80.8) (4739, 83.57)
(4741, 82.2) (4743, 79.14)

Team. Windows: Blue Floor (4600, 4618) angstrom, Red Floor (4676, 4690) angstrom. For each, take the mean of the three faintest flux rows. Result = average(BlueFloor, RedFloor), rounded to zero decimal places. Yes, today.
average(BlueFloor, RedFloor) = 71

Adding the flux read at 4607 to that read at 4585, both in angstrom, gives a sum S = 145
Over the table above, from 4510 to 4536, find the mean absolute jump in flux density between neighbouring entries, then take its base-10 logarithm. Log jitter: 1.12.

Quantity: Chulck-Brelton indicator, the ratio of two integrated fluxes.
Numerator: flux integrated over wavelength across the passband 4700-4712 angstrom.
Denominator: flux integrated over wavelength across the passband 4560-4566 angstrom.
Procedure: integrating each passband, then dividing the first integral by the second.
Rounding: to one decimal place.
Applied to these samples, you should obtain 2.1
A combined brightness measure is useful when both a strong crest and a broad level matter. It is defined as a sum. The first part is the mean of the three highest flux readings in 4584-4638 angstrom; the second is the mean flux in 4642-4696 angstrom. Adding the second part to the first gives 173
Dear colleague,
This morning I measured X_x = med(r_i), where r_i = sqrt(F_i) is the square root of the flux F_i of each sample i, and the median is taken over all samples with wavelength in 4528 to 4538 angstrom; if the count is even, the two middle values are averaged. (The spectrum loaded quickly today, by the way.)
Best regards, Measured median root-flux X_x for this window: 7.49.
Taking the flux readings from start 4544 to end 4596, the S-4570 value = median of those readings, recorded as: 76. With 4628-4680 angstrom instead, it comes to 79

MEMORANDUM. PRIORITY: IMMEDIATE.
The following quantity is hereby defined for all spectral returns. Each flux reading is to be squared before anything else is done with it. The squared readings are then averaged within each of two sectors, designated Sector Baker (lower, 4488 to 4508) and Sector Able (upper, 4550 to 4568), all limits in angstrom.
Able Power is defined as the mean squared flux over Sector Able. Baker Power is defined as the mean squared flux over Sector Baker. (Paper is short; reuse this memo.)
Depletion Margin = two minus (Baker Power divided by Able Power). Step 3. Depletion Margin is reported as 1.35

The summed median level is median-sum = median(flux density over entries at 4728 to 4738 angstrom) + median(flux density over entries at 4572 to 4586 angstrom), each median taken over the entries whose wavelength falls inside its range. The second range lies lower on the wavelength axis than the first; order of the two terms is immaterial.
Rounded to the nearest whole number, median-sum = 169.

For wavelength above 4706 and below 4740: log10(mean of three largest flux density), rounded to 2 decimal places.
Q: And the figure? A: 1.96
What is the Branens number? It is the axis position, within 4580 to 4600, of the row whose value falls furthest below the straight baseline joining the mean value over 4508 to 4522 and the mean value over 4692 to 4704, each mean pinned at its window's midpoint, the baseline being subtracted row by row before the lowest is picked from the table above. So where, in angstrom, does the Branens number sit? 4581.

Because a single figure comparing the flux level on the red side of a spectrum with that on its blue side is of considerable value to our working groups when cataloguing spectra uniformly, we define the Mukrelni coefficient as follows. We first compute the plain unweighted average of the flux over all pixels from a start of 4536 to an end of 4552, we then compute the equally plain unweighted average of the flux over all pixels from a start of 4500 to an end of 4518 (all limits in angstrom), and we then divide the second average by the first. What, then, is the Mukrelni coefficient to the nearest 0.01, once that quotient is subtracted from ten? 9.11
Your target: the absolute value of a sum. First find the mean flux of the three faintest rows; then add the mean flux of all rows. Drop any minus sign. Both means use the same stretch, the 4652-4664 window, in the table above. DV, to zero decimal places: 164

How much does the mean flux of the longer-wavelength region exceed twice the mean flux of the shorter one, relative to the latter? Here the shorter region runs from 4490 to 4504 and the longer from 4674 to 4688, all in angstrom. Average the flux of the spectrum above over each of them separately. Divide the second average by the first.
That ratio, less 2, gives -0.80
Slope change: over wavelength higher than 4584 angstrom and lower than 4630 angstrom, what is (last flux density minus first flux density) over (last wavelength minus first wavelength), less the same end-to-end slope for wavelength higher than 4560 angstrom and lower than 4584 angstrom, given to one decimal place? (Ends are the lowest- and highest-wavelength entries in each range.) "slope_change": -0.3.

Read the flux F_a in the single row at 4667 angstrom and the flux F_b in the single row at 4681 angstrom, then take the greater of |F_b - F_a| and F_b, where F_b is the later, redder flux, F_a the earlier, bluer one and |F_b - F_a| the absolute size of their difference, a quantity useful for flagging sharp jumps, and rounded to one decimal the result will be 79.0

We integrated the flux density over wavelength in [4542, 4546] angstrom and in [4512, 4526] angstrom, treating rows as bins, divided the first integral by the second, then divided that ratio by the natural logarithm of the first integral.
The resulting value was 0.057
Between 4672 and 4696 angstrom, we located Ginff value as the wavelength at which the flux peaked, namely 4689 angstrom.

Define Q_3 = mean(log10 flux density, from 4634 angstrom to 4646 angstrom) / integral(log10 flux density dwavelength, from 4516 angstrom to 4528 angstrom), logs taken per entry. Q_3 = 0.0867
